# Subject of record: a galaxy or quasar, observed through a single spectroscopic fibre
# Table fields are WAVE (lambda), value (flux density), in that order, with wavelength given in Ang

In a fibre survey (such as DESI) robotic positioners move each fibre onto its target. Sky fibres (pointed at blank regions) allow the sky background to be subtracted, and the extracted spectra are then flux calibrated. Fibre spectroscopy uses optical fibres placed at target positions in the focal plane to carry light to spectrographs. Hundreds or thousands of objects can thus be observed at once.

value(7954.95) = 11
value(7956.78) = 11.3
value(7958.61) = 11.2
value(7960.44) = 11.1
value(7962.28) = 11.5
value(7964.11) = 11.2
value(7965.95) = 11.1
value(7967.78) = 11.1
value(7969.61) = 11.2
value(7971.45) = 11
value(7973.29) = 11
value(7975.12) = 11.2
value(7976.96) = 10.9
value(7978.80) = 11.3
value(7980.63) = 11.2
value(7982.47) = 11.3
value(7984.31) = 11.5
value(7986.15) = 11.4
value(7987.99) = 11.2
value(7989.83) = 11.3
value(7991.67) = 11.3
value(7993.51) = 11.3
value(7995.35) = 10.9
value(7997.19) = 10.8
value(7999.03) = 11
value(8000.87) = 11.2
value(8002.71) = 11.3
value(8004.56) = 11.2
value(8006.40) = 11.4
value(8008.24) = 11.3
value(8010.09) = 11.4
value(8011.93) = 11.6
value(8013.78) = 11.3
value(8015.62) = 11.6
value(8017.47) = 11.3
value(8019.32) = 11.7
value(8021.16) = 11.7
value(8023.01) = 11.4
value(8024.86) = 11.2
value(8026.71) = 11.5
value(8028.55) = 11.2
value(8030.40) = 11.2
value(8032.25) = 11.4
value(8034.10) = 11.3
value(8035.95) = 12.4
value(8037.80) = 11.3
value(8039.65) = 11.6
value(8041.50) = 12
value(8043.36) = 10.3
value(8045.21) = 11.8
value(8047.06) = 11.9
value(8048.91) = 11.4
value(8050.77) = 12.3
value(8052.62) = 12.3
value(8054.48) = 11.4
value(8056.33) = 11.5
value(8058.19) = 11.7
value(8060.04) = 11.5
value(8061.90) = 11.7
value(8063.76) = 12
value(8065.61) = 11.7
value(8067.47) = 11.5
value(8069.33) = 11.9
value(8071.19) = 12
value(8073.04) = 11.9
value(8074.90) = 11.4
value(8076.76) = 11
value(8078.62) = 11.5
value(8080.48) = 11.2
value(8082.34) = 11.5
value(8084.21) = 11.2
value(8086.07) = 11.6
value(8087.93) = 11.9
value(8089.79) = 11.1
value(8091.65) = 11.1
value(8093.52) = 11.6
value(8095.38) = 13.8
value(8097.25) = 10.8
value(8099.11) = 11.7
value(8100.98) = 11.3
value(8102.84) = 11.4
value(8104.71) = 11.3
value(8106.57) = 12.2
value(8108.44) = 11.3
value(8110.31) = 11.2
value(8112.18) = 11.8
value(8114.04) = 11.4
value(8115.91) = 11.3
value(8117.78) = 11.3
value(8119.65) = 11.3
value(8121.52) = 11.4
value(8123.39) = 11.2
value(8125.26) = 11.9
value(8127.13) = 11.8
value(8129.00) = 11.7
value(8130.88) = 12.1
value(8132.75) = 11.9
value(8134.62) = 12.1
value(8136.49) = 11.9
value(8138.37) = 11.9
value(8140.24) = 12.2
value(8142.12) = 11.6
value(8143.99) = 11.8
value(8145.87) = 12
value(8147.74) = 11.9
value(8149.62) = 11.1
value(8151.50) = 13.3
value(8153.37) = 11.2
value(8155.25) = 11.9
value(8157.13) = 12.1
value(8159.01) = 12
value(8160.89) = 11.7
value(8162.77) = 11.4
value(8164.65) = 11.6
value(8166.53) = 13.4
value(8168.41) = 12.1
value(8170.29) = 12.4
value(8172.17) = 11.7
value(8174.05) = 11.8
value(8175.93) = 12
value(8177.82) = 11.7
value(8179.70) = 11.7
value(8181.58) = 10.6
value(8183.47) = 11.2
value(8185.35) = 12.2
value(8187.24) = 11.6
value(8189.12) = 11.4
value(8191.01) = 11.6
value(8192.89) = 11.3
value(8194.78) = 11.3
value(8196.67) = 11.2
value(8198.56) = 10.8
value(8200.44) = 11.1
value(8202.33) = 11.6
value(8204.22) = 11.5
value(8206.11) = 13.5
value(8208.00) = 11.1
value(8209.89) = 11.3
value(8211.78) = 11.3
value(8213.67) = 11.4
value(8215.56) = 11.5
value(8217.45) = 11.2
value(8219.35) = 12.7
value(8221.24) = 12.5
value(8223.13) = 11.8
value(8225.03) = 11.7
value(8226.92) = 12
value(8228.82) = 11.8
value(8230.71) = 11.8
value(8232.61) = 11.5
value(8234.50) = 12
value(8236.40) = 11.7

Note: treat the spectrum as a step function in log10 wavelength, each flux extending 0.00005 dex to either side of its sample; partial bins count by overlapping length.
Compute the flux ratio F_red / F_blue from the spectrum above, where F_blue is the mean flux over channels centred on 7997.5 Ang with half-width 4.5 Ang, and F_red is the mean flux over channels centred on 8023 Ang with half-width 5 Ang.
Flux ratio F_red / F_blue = 1.04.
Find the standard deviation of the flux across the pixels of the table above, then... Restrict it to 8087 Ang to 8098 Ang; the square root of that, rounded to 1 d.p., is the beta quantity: 1.0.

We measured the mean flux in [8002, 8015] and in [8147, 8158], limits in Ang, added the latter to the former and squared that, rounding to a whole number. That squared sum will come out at 542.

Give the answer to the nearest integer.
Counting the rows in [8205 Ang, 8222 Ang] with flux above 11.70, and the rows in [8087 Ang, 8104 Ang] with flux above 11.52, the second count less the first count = 1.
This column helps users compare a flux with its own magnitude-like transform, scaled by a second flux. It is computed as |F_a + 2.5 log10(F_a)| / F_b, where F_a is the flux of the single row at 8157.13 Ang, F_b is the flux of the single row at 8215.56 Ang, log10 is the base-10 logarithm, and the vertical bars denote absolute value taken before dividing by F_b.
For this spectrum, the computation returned 1.29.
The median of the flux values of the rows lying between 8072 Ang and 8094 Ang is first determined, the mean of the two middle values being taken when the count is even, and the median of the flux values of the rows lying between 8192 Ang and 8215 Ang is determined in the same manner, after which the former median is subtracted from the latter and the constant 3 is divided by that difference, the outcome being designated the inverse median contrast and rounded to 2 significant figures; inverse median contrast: -20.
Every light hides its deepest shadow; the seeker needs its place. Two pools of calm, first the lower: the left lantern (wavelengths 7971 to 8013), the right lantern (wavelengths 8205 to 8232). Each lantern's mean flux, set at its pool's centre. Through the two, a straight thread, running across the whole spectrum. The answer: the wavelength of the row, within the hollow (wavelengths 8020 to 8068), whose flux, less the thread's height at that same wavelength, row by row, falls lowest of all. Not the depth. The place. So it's 8043.36 Ang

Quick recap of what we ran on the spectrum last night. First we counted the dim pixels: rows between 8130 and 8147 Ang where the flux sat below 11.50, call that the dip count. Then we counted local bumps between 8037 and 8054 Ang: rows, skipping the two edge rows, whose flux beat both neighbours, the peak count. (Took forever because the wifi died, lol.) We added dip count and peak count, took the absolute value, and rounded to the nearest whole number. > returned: 2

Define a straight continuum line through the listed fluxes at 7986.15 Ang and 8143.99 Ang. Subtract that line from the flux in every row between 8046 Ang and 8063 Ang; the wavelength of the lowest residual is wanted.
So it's 8054.48 Ang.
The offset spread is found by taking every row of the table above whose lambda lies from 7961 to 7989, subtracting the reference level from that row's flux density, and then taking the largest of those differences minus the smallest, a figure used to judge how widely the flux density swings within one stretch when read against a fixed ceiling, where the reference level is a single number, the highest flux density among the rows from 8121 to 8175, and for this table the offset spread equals 0.6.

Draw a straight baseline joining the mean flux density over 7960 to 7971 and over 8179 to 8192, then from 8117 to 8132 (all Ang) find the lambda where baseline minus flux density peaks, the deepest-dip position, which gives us 8123.39 Ang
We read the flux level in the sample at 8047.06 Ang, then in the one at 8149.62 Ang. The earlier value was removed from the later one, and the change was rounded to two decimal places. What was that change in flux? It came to -0.80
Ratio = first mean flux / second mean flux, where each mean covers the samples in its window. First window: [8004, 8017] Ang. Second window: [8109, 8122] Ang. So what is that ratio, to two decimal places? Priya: 1.00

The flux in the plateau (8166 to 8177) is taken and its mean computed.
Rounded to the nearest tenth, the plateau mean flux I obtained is 12.2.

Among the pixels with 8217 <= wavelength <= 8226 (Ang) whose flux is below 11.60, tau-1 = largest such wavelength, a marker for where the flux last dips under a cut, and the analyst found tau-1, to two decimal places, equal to 8217.45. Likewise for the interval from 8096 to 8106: 8104.71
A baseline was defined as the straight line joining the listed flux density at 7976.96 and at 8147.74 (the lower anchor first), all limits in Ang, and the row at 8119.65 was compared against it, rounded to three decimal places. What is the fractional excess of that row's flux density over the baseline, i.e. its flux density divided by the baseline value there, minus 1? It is -0.037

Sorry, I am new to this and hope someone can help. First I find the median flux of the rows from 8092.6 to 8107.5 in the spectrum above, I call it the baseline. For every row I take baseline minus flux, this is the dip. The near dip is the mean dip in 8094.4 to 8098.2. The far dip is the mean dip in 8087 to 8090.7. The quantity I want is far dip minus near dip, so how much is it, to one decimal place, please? 0.8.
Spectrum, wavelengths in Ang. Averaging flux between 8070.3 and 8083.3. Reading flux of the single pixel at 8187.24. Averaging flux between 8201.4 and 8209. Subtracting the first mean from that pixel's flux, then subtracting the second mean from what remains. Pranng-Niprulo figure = -11.8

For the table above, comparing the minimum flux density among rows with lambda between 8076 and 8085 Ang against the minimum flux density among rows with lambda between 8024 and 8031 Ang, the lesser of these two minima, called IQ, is 11.00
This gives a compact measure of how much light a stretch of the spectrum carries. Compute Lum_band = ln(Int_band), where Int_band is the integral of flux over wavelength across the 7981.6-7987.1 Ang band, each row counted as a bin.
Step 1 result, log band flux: 4.14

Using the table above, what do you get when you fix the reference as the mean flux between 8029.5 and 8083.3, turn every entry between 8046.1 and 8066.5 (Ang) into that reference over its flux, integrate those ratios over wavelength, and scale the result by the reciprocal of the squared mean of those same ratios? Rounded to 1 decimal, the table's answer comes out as 20.7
